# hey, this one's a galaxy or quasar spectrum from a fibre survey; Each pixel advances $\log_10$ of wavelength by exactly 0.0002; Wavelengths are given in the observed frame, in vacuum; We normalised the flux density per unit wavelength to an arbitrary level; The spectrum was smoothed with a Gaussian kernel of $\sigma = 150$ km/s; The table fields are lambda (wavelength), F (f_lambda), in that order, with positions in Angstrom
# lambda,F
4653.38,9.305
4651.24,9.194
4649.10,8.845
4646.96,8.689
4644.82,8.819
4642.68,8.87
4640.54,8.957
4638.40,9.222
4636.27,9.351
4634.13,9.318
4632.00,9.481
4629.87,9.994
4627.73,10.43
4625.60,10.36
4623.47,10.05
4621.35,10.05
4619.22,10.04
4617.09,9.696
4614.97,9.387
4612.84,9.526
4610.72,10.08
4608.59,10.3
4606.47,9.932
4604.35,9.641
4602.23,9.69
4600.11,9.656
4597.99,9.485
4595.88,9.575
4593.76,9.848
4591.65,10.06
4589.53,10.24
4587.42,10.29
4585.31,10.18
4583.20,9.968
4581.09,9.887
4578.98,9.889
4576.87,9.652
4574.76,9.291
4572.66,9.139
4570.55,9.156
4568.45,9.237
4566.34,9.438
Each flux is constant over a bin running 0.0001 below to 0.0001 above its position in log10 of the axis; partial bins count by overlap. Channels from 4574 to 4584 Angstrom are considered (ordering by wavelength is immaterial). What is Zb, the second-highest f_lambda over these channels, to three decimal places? 9.889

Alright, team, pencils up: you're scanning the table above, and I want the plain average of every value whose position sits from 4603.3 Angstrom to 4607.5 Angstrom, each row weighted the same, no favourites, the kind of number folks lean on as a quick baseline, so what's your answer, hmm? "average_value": 9.8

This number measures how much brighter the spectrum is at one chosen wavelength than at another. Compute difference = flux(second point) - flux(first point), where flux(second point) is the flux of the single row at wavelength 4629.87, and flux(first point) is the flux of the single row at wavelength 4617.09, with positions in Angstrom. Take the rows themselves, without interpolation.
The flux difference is 0.30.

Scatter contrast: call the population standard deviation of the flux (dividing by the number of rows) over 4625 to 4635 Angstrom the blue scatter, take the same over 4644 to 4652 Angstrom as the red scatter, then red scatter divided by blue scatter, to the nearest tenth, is 0.4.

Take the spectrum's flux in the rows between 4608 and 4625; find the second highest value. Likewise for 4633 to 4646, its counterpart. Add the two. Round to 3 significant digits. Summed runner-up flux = 19.4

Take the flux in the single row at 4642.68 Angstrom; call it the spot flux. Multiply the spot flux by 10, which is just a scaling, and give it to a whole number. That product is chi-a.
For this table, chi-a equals 89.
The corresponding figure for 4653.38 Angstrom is 93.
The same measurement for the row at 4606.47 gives 99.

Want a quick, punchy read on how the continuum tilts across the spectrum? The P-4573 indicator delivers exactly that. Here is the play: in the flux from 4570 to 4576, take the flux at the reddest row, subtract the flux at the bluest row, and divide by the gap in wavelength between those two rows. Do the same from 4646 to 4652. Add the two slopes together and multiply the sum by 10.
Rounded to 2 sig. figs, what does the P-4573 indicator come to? 1.5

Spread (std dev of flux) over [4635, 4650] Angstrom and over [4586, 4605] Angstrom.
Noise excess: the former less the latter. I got -0.06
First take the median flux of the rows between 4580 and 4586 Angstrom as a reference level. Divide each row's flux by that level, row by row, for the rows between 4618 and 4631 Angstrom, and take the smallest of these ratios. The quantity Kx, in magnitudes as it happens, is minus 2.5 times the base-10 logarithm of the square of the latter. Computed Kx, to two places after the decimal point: -0.01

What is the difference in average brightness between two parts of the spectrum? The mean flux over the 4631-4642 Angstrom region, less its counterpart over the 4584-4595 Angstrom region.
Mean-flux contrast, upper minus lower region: -0.9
